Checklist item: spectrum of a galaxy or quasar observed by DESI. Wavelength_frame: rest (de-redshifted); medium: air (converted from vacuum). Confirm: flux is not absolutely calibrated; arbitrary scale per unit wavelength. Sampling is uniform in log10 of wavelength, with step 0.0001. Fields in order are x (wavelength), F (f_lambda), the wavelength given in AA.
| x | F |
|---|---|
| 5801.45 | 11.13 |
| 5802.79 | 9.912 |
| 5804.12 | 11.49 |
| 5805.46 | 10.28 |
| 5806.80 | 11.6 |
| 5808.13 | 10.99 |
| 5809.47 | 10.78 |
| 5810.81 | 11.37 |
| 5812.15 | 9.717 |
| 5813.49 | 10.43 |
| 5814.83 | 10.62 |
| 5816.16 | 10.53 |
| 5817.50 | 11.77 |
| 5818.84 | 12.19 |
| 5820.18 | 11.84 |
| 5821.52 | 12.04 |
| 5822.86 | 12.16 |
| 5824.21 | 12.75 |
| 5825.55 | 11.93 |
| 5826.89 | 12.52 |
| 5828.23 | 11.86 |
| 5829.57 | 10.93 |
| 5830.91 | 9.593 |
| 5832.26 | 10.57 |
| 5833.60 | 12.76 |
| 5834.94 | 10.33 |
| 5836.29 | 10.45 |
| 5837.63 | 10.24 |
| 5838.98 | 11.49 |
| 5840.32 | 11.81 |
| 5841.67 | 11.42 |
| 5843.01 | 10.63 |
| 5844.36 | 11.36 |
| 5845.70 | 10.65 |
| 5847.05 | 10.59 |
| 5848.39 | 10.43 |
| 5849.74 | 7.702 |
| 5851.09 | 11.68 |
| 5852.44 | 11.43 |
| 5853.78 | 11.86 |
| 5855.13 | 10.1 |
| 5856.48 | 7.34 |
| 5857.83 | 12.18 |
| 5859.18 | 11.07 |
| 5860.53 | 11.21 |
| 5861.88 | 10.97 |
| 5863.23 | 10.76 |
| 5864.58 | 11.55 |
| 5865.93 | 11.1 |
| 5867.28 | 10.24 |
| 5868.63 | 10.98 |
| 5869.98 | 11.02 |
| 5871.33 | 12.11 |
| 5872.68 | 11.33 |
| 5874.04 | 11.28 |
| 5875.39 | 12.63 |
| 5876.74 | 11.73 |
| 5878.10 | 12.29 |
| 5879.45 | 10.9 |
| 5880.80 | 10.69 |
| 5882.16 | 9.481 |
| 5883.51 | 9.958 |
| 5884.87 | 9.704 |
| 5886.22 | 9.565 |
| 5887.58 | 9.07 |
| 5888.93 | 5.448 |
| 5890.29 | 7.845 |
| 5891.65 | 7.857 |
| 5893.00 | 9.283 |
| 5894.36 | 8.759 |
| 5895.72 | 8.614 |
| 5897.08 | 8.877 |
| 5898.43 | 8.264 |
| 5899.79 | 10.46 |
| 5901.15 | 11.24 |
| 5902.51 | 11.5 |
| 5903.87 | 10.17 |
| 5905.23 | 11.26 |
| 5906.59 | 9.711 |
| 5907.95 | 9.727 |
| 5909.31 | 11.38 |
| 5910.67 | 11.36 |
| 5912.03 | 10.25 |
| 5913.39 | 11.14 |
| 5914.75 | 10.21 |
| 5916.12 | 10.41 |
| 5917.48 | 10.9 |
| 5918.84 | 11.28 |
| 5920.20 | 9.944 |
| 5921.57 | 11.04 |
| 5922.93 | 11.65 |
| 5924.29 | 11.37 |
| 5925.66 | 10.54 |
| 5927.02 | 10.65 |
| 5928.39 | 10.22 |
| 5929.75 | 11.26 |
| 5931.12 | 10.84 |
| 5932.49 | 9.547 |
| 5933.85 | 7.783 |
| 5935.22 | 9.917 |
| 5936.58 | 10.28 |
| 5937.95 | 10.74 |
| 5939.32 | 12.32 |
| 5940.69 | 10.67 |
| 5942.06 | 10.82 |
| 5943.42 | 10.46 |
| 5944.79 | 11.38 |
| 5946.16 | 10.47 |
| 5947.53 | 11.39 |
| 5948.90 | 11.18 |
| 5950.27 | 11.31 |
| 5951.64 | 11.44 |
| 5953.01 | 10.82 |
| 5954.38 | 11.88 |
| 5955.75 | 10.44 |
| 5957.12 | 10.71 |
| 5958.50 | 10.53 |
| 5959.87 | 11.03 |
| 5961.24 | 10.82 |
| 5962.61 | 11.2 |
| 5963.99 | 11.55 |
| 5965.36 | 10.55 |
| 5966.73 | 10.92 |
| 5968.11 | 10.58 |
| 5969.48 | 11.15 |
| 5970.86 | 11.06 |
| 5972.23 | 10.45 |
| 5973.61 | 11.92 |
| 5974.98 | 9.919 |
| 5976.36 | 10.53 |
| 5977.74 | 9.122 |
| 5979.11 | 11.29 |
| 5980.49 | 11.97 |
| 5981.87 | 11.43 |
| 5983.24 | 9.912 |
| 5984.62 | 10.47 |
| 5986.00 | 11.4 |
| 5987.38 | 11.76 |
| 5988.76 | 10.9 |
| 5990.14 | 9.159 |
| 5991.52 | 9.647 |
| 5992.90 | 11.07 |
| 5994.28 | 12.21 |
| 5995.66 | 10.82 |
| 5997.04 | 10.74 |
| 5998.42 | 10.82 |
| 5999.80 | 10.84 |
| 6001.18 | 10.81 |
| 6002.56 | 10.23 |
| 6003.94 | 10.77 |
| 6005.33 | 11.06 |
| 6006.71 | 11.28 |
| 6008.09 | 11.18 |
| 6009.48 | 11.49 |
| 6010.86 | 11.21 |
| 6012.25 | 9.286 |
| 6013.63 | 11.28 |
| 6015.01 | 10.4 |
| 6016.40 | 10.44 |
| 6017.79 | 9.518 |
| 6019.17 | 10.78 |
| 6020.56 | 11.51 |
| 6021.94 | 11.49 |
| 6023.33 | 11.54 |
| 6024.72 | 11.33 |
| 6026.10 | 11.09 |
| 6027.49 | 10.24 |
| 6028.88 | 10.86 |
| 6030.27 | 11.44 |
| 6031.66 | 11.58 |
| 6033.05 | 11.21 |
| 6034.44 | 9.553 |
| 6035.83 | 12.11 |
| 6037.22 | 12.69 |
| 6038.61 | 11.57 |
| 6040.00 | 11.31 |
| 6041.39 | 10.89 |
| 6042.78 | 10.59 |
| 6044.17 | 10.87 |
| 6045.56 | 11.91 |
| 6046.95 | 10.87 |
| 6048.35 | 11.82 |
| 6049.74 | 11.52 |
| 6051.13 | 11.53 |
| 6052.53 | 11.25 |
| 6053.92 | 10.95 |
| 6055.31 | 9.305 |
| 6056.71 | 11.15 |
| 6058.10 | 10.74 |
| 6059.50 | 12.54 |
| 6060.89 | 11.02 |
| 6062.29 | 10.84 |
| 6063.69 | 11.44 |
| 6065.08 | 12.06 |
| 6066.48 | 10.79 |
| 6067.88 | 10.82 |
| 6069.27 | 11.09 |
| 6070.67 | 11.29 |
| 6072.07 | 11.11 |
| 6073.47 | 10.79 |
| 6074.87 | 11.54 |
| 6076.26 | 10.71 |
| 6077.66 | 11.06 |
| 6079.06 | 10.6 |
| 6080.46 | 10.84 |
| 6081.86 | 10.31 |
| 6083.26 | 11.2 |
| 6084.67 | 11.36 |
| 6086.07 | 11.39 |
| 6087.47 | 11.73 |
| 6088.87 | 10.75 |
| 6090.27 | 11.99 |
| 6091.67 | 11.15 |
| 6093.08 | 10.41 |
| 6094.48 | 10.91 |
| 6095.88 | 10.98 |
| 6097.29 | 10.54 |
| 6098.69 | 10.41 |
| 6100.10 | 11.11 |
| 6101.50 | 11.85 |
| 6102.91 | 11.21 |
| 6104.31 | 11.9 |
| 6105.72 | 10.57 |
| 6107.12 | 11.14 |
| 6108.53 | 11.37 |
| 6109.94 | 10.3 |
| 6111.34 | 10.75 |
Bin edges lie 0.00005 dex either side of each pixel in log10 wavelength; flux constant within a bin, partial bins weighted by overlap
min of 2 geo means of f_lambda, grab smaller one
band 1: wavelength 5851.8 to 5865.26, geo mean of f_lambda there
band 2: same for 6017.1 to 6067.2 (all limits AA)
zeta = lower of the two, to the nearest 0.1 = 10.8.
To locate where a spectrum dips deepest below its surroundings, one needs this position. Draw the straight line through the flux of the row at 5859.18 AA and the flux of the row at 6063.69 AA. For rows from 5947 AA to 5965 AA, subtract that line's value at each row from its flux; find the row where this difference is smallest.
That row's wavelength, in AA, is 5955.75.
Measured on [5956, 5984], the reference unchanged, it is 5977.74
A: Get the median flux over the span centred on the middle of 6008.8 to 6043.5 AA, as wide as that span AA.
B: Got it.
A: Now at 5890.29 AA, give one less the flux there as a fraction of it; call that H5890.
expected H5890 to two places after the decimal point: 0.30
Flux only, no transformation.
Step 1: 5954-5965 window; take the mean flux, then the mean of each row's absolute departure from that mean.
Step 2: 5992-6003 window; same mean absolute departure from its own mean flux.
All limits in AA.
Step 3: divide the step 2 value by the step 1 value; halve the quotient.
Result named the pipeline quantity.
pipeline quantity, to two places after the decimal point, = 0.44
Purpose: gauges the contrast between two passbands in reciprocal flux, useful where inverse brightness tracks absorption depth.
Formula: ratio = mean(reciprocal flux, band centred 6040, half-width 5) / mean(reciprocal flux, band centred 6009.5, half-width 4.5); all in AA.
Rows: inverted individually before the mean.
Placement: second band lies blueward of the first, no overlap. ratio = 0.96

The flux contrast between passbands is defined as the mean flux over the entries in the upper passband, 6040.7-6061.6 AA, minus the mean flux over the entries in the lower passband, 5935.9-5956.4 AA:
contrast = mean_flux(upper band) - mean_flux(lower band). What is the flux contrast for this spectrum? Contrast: 0.09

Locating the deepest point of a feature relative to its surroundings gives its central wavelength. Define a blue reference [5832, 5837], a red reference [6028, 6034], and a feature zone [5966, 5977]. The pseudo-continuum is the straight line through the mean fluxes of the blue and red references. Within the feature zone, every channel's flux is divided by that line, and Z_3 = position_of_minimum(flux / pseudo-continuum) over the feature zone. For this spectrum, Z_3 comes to 5974.98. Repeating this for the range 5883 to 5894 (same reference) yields 5888.93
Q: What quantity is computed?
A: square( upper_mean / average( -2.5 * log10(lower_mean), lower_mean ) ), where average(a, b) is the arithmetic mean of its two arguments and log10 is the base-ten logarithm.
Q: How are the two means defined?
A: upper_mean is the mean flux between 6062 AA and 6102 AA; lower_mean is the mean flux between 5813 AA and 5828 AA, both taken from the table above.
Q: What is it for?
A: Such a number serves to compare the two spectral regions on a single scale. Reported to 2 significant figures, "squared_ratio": 6.0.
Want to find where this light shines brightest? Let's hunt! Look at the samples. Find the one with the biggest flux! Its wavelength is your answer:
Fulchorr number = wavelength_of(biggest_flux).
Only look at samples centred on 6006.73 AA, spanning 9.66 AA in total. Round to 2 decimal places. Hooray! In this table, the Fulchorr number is 6009.48 AA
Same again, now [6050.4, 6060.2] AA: 6059.50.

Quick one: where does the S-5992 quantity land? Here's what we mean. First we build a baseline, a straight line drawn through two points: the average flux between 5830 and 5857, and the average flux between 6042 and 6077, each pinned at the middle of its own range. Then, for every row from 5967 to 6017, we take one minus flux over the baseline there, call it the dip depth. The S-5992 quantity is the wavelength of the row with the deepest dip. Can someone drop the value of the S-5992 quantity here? 5977.74 AA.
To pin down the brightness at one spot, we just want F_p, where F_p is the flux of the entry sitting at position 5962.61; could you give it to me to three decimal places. 11.200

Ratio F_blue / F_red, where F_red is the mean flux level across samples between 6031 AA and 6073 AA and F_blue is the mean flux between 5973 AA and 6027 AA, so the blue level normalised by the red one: 0.97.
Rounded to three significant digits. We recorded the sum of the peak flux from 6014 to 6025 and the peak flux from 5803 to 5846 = 24.3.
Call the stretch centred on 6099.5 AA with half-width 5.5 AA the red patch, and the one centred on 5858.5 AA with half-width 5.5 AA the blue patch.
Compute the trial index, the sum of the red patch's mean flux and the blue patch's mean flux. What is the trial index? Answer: 21.8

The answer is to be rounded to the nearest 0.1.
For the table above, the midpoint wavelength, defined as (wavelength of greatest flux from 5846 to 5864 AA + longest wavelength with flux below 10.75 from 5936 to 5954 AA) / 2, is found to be 5902.0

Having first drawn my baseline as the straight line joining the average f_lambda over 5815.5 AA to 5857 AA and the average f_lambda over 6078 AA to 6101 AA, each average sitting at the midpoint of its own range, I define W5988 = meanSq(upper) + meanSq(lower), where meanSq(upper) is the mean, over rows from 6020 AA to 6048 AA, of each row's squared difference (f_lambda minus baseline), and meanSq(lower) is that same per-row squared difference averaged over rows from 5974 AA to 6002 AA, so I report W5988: 1.3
